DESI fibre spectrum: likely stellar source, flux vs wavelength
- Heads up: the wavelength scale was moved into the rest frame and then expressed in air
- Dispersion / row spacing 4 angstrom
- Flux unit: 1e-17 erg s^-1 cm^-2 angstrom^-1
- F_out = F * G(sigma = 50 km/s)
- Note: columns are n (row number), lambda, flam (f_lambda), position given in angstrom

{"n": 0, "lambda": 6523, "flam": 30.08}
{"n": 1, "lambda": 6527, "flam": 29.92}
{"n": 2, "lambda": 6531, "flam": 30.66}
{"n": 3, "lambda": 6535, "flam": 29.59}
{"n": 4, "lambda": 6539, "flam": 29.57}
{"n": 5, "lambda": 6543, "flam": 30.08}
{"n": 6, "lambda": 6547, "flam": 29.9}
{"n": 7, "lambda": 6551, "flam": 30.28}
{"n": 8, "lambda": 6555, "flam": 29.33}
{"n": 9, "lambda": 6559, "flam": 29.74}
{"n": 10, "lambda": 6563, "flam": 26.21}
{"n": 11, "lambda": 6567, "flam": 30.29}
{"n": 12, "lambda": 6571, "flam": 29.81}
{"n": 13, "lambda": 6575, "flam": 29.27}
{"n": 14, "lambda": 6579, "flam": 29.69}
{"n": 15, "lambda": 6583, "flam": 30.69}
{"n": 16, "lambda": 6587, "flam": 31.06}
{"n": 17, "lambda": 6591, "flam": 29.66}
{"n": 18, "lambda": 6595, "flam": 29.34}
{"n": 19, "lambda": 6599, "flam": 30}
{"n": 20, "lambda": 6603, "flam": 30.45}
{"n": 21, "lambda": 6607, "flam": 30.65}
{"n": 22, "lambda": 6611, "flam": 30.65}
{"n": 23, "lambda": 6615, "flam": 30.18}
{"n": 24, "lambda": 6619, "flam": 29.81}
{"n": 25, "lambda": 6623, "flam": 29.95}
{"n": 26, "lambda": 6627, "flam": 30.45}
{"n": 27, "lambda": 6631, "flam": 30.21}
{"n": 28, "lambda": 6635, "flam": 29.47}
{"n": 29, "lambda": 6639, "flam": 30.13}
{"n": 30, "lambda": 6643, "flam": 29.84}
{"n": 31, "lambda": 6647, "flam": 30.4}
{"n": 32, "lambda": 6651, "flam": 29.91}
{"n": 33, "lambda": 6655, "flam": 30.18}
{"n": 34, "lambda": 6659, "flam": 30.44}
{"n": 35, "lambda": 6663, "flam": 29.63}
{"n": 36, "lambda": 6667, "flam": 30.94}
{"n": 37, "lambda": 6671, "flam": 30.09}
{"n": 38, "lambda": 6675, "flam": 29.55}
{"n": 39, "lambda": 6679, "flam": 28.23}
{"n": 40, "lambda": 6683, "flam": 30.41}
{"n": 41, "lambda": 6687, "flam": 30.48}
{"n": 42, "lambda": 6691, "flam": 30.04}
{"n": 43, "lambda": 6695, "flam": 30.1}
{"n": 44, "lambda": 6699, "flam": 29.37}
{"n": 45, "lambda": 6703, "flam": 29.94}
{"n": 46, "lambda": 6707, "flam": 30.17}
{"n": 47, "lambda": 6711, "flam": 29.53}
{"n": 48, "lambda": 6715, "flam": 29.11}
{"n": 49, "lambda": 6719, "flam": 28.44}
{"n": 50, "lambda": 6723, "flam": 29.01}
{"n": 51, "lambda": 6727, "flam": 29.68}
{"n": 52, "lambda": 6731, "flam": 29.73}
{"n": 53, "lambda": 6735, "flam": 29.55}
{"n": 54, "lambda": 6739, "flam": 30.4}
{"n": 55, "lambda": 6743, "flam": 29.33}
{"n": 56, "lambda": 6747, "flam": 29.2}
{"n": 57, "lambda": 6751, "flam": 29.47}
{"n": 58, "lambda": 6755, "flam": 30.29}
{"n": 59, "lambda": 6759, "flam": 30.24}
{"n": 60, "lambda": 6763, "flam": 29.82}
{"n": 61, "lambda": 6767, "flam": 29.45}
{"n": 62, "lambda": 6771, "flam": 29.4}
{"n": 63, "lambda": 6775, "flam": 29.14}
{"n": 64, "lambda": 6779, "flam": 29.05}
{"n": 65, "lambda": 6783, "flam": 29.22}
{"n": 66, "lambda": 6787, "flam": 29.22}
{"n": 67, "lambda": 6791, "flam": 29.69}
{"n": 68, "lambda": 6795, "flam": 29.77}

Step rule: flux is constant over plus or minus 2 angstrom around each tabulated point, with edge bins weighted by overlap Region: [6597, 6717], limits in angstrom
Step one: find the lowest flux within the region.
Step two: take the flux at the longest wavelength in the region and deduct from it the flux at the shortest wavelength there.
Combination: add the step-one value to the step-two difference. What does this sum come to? 27.3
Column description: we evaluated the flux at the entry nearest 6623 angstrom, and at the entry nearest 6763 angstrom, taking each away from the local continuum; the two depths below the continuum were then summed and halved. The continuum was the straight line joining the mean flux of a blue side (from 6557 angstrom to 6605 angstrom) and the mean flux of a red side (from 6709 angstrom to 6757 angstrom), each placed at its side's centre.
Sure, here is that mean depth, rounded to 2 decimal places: -0.35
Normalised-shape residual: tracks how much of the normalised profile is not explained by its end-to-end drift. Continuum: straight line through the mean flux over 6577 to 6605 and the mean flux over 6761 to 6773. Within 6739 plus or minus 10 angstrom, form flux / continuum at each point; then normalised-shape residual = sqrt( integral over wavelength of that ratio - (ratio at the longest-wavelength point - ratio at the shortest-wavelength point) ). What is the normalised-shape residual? 4.47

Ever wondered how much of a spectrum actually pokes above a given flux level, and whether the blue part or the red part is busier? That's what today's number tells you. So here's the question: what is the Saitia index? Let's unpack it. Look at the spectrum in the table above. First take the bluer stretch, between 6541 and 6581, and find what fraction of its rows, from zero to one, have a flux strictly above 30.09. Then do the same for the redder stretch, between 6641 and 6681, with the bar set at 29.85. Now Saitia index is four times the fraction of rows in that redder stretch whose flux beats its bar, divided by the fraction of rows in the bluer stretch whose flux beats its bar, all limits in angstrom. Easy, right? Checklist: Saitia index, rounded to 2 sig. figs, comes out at 12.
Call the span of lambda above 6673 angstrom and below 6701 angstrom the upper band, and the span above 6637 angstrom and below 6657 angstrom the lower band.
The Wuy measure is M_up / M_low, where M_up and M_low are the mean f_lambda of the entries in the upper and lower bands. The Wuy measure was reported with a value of 0.99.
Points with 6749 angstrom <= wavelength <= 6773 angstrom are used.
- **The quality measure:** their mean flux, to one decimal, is 29.8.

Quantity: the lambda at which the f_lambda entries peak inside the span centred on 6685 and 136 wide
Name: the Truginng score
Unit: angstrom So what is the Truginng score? 6667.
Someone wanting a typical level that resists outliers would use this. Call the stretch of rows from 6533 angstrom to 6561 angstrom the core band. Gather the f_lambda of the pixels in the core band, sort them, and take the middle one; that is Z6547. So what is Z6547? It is 29.7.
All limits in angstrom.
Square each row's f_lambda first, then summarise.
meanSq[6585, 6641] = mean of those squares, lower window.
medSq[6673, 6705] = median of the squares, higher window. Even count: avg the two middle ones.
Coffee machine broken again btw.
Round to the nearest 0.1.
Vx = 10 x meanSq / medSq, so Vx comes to 10.1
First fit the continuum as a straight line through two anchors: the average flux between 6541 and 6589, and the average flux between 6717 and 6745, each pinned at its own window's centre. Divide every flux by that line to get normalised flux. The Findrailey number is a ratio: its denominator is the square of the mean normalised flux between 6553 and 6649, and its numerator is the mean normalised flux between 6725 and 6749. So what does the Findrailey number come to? 0.99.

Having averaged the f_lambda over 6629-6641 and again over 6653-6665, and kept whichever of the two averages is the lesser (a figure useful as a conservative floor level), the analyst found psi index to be 29.9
